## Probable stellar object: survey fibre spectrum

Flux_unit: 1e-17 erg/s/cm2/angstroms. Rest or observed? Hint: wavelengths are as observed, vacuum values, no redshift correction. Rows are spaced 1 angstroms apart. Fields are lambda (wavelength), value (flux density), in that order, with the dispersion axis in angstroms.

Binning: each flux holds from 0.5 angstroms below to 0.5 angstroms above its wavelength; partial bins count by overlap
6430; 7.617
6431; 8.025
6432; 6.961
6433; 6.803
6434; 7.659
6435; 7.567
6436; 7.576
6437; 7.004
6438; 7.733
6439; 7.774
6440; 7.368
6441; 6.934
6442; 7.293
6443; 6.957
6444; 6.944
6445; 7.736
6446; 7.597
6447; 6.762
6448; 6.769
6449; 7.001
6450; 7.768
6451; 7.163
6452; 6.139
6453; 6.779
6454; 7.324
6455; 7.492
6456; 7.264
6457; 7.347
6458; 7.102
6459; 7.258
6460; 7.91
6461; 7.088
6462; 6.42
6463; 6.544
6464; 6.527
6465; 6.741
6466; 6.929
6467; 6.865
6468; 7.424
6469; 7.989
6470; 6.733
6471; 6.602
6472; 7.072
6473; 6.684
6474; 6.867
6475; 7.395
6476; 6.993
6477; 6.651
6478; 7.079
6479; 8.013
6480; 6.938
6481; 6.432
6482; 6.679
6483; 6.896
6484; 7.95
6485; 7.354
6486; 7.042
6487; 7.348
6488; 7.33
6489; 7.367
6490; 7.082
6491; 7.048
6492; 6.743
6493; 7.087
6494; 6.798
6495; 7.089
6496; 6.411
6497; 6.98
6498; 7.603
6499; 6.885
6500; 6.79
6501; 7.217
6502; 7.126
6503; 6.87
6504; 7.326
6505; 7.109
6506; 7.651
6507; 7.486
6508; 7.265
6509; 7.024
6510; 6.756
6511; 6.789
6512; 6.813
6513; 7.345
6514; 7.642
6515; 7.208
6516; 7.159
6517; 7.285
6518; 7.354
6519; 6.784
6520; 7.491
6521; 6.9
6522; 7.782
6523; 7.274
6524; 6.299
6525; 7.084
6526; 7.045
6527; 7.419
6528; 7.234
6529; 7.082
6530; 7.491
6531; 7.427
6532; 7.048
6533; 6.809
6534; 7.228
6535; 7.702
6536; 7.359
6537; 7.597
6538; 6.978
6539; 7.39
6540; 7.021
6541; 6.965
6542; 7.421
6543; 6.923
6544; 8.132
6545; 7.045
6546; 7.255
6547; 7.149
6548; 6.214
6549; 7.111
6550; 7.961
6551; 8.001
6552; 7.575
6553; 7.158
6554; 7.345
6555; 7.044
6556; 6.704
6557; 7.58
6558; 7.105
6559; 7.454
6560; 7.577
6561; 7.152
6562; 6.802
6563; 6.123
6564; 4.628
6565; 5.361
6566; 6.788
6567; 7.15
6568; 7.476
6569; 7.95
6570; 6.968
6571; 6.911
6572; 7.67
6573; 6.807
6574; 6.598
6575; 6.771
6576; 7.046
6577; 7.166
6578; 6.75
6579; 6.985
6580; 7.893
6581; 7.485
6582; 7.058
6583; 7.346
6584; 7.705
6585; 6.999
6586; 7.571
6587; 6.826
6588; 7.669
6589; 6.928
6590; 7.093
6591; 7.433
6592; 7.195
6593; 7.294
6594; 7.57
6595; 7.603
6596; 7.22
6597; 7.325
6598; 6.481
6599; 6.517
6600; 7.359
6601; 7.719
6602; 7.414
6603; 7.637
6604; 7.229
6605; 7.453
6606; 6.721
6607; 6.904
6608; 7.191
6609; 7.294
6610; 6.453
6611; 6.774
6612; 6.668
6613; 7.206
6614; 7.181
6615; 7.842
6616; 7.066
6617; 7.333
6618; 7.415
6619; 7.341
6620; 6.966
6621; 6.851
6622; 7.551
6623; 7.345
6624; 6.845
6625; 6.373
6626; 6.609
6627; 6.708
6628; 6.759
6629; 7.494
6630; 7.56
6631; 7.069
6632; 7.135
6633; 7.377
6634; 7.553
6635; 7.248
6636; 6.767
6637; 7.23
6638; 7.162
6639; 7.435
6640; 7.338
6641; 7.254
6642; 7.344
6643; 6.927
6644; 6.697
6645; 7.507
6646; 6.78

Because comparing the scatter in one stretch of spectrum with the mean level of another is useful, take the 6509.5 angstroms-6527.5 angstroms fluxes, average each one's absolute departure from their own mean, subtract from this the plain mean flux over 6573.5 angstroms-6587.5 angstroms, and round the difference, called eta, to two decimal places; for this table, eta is -6.87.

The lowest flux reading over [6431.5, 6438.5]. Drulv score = 6.803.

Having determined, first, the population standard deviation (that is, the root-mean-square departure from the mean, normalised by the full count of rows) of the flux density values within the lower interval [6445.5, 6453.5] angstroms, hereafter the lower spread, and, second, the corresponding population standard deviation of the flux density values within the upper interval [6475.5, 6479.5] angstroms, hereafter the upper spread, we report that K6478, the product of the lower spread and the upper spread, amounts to 0.24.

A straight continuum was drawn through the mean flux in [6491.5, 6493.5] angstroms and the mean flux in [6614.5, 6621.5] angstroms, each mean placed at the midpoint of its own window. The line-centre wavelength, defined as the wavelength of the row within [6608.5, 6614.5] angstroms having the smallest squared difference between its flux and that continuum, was 6613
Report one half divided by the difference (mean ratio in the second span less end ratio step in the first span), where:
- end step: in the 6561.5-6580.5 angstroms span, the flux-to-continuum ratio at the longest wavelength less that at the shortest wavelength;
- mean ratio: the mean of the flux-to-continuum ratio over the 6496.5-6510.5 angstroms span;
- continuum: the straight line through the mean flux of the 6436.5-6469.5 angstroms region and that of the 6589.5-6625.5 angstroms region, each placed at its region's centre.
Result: 0.590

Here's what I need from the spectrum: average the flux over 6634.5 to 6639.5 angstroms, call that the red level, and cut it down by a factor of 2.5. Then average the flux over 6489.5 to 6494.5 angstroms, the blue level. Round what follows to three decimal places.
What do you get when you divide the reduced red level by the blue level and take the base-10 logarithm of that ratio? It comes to -0.385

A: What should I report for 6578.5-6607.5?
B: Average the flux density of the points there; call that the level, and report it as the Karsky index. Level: 7.26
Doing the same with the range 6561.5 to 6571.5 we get 6.62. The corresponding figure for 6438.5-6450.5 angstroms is 7.24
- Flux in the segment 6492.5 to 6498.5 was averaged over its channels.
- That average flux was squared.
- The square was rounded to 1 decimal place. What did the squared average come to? 48.9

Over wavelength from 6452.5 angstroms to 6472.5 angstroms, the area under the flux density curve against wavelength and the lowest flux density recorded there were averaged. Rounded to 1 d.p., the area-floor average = 73.9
